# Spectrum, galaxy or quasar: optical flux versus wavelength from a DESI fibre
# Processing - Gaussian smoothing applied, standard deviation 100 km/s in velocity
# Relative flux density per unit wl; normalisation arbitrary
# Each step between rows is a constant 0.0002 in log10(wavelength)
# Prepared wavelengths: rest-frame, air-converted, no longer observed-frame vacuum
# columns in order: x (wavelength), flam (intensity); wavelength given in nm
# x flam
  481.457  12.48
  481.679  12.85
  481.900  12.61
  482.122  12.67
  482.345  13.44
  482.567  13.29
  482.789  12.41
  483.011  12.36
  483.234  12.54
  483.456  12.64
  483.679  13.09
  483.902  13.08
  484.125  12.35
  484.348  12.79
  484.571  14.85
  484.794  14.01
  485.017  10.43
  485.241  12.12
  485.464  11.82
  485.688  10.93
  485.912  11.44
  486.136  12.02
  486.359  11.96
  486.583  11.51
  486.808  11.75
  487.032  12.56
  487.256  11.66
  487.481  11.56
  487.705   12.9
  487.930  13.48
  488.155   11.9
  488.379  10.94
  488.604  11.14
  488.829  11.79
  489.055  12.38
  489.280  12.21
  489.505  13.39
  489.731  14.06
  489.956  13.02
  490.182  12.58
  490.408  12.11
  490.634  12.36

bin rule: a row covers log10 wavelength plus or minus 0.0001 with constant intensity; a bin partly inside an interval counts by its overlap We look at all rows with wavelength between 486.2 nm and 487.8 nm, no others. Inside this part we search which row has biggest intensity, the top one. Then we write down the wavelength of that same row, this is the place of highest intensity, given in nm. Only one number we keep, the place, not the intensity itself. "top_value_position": 487.705 nm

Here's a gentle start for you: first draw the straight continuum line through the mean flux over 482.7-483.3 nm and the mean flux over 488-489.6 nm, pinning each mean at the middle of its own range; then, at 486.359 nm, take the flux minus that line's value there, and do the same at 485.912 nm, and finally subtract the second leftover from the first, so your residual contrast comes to 0.6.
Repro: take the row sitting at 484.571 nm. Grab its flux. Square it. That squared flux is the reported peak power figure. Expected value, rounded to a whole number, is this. 221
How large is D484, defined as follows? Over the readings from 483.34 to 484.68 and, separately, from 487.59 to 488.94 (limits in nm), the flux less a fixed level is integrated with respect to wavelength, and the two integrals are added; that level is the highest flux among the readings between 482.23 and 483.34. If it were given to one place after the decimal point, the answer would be -2.3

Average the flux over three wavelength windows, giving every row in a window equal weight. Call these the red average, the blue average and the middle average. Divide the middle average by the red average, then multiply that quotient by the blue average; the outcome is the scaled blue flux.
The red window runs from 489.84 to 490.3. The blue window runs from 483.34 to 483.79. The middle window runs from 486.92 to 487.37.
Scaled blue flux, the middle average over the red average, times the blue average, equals 12.2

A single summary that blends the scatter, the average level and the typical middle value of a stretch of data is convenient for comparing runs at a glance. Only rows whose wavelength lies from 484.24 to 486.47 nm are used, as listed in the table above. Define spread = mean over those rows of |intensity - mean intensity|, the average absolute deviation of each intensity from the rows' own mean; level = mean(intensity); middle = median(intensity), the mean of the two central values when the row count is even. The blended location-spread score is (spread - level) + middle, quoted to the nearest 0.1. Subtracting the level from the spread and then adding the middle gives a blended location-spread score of 0.7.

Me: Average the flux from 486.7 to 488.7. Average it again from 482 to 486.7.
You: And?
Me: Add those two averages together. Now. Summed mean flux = 24.5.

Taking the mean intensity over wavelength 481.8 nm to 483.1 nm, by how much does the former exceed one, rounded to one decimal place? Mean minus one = 11.8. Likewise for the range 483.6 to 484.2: 11.8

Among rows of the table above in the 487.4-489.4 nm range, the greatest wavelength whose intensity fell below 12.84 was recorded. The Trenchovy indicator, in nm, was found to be 489.280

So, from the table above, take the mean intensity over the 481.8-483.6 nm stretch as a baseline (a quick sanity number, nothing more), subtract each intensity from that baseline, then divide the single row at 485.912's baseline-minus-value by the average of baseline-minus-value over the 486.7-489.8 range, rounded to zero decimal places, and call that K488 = 3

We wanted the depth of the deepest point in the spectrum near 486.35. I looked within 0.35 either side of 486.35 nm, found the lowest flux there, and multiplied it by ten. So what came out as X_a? 115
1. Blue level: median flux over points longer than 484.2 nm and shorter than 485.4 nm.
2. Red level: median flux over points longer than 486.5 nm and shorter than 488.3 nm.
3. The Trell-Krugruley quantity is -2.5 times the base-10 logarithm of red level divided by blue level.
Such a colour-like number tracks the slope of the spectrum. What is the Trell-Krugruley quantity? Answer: 0.085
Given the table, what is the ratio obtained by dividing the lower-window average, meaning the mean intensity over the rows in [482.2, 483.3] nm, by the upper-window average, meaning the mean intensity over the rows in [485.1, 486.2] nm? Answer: 1.10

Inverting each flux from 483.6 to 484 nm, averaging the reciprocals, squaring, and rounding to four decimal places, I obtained 0.0058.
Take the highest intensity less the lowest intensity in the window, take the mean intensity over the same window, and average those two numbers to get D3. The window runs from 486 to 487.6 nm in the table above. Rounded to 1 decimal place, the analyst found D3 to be 6.5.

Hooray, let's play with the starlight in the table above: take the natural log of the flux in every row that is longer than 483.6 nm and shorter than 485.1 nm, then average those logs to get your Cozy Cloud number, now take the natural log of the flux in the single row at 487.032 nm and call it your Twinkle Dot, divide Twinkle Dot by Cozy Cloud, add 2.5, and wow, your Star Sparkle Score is 3.49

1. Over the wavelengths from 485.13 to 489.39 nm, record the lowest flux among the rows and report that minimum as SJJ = 10.93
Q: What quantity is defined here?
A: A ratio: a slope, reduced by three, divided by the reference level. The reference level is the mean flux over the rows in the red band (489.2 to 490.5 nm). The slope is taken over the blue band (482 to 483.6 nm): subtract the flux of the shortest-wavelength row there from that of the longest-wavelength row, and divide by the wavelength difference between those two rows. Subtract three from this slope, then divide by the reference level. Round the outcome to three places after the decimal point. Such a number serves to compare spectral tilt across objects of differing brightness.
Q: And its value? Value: -0.234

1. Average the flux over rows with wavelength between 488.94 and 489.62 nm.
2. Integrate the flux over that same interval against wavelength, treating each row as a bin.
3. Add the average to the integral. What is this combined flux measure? 21.2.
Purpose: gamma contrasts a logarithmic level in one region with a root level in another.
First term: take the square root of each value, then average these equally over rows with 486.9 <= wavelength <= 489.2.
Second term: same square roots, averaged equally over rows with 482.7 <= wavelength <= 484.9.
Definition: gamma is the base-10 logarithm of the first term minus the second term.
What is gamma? -3.07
